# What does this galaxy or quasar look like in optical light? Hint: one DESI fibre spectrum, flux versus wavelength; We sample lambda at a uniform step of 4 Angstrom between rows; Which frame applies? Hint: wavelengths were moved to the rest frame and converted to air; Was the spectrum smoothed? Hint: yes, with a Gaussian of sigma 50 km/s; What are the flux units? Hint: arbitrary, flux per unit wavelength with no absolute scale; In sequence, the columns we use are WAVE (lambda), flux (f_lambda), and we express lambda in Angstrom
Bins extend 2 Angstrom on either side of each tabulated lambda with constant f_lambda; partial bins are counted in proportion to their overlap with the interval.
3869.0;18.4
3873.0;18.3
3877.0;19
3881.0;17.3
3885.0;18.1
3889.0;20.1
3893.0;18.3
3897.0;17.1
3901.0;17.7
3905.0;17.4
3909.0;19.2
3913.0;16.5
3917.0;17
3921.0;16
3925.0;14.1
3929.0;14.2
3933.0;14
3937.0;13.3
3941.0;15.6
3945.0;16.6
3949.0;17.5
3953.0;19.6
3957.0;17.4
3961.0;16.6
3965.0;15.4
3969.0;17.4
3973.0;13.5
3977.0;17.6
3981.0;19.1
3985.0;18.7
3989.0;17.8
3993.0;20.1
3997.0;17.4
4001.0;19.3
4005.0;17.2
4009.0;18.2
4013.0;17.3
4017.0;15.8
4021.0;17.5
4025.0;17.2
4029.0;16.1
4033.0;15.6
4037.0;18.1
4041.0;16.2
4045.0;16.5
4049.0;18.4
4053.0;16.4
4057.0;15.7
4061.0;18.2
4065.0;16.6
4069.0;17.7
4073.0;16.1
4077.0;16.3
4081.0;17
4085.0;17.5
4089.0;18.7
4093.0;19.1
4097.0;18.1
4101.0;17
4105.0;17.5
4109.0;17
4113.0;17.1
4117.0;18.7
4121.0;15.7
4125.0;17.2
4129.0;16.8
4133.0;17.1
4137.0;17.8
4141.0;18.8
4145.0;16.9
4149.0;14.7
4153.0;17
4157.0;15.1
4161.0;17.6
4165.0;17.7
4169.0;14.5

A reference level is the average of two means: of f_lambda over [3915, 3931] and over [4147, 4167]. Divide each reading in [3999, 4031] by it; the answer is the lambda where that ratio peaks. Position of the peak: 4001.0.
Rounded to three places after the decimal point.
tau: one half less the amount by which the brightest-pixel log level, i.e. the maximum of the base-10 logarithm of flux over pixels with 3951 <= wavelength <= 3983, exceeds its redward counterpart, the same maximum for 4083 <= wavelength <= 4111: 0.489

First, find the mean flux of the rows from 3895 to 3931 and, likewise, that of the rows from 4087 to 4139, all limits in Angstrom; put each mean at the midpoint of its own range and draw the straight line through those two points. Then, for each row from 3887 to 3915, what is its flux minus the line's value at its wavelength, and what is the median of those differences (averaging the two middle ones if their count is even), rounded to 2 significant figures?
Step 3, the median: 1.2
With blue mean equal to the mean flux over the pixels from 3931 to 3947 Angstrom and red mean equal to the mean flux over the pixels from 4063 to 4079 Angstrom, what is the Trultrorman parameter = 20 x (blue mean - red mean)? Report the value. -36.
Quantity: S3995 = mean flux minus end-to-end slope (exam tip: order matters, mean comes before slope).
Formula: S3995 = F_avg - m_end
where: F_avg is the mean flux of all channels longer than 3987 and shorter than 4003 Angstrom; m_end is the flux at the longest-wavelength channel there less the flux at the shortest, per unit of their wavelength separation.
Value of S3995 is 18.5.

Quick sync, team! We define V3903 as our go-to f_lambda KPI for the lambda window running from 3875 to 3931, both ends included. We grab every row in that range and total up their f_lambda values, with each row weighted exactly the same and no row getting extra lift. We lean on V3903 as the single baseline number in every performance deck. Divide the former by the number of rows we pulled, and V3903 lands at 17.29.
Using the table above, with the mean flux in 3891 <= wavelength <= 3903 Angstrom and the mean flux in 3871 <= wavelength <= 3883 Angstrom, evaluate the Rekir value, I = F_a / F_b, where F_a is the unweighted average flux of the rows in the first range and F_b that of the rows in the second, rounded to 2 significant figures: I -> 0.97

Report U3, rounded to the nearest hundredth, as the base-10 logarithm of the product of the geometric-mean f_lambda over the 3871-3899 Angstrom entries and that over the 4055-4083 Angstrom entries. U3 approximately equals 2.49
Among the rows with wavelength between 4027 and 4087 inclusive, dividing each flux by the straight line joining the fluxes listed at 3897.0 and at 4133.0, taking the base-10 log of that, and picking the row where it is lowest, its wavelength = 4033.0 Angstrom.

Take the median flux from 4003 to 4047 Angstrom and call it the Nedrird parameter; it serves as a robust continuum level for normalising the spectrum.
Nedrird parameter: 17.2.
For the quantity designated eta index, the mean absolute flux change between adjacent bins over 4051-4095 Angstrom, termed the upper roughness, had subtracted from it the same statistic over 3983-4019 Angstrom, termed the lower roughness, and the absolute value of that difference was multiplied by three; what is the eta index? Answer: 1.84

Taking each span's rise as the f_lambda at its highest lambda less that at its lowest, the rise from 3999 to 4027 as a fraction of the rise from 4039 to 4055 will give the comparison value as -10.5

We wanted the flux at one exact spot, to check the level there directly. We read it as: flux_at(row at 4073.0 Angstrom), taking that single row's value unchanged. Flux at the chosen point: 16.1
